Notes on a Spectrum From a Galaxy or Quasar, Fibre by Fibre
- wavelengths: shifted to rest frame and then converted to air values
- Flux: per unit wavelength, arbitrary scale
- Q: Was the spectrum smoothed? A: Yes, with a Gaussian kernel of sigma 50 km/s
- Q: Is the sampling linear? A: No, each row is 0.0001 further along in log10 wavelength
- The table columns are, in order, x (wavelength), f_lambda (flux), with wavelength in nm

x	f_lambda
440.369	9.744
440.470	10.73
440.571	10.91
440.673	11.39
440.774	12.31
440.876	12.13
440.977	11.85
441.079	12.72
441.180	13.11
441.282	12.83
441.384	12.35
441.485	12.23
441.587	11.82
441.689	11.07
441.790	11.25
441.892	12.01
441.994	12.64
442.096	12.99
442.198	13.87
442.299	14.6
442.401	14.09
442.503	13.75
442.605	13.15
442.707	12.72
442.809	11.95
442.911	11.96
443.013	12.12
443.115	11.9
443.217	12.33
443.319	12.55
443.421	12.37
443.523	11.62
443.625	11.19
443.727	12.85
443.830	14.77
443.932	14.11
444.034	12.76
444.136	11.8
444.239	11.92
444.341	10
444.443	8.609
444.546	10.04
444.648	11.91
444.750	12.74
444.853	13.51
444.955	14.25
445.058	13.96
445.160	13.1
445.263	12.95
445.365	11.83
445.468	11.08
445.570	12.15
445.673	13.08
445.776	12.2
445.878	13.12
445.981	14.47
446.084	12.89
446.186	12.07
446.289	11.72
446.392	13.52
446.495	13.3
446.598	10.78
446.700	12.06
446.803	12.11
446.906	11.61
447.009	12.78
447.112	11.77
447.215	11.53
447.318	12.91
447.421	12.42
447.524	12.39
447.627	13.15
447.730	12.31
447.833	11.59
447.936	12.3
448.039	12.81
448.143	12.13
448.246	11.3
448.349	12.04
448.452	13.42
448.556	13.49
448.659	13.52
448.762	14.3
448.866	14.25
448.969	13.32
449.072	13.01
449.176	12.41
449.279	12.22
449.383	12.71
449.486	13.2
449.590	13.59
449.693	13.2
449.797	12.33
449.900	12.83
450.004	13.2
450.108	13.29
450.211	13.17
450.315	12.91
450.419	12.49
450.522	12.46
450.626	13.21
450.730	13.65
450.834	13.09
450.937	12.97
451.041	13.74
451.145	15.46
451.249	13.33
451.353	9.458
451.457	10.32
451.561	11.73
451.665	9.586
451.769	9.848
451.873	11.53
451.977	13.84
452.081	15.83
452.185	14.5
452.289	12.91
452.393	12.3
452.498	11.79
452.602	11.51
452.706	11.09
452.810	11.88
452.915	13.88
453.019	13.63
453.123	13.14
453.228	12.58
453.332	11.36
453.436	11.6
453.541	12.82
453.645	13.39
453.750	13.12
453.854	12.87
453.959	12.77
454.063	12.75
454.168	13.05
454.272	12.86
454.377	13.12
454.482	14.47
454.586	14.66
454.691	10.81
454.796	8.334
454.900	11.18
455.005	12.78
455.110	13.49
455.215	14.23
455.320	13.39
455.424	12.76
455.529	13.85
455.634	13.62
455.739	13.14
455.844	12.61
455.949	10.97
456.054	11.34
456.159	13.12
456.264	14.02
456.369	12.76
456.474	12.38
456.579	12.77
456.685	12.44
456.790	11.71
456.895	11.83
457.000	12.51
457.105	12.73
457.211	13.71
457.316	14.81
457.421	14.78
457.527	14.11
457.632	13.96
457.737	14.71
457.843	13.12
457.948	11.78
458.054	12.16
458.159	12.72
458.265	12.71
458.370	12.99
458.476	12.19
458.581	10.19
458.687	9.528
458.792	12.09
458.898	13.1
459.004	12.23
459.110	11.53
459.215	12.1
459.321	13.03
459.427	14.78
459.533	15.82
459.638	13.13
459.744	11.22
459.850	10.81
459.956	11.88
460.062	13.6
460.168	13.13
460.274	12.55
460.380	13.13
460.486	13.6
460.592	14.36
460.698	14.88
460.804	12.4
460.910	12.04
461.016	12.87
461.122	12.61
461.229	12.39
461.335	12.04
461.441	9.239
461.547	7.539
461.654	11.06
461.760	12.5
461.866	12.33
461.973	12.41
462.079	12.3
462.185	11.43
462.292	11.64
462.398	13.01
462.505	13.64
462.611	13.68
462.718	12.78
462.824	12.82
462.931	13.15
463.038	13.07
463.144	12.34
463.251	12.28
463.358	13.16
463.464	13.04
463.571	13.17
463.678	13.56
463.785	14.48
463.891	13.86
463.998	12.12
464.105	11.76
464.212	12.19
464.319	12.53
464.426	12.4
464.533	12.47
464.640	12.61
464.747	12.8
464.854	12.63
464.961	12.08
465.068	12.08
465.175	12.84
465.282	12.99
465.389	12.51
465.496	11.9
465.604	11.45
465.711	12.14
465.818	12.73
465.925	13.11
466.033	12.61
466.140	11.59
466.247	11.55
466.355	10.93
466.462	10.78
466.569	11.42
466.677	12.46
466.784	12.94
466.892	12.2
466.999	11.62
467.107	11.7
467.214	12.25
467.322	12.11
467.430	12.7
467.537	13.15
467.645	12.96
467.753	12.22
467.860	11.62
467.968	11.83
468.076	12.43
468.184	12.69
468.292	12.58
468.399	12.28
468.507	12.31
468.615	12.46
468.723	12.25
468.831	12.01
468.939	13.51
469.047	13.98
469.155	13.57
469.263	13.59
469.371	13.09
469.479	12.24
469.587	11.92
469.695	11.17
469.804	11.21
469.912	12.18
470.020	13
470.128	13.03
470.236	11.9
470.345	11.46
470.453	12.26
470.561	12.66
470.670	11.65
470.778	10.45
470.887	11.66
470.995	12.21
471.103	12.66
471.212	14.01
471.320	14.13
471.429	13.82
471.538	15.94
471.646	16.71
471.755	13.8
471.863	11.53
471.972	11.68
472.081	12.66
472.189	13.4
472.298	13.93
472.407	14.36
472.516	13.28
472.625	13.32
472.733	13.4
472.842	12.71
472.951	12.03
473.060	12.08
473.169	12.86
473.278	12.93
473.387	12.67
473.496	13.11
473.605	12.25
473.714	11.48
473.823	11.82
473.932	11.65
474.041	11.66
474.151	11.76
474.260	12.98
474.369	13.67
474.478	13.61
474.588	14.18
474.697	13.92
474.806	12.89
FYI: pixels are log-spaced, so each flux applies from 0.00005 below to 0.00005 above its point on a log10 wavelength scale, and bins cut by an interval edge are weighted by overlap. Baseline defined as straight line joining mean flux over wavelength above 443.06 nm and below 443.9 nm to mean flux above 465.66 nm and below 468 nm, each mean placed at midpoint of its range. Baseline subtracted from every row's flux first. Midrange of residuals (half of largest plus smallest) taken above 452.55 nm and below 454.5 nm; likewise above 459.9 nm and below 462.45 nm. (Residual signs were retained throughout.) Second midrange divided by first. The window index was -2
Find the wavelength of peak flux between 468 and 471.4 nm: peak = 471.320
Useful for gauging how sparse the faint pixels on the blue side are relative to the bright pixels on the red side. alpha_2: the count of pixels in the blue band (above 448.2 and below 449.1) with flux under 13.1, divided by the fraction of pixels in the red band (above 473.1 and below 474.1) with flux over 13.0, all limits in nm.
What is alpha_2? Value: 27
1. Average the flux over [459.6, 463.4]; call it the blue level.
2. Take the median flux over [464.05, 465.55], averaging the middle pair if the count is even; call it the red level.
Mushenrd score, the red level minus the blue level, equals 0.1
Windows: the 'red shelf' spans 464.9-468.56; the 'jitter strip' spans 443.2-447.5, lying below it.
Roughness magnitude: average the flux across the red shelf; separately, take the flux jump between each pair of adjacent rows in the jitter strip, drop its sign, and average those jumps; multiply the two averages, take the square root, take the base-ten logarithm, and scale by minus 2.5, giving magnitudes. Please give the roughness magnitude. -1.33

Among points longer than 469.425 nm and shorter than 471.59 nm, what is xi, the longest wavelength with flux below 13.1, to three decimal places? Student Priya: 471.103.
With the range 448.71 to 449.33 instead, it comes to 449.279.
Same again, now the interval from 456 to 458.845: 458.792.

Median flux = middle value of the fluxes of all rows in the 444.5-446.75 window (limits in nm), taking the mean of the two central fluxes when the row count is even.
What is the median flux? 12.8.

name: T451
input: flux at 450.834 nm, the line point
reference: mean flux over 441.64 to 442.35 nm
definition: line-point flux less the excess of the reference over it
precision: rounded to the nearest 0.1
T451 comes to 13.5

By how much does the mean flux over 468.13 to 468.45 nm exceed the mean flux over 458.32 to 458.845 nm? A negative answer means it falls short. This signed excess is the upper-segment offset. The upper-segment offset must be 1.1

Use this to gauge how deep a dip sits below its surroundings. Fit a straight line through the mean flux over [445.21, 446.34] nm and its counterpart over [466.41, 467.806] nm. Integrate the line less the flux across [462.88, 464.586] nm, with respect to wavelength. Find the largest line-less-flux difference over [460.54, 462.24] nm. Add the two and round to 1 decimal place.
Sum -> 3.7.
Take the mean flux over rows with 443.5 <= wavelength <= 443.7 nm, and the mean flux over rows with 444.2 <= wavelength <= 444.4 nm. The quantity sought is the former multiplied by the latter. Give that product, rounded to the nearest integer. 125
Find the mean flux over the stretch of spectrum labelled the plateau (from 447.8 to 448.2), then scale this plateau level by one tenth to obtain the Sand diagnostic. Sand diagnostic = 1.22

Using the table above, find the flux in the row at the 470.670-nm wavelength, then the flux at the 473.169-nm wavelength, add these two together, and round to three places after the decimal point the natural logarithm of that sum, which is 3.199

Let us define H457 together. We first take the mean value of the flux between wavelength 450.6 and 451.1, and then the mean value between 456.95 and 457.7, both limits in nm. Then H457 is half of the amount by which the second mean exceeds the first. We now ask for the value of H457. 0.23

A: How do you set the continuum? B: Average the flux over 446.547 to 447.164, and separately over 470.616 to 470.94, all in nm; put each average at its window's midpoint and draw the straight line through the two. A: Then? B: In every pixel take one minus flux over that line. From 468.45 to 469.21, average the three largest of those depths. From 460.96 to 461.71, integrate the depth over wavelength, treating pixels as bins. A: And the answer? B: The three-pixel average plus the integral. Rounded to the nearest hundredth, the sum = -0.05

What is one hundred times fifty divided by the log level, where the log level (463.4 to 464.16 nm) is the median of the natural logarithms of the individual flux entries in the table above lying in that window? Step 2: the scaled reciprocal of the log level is 1940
